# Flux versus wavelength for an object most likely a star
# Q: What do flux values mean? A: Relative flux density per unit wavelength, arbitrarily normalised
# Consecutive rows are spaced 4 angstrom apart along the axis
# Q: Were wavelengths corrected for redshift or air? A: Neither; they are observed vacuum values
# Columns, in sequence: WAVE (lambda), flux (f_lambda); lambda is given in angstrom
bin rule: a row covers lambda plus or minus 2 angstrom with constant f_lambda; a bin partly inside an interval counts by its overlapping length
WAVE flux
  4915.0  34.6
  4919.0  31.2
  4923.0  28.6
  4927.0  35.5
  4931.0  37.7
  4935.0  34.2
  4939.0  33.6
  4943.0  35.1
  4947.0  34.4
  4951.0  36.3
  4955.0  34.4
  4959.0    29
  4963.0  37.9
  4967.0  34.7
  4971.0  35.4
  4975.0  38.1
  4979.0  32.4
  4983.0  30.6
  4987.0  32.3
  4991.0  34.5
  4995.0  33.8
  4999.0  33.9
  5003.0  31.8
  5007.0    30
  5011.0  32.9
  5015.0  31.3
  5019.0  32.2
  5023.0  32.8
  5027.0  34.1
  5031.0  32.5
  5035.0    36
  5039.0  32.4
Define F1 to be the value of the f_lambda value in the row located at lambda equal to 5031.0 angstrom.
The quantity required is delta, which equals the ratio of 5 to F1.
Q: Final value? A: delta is 0.154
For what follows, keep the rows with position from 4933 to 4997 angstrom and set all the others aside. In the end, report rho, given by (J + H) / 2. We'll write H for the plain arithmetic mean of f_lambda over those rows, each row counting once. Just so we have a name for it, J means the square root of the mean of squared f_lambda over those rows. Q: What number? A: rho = 34.2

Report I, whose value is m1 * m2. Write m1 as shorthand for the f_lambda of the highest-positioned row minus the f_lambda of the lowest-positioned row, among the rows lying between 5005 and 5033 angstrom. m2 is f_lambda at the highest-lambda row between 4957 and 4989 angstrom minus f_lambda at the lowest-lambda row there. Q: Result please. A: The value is 8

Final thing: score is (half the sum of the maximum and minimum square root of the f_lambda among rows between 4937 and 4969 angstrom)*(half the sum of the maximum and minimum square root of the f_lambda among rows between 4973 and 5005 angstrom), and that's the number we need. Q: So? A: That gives 33.77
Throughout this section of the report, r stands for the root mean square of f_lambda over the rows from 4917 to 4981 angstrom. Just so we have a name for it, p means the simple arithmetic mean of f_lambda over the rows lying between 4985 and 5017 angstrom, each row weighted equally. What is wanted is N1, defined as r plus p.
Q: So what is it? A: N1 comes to 67.0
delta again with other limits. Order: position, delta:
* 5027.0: 0.147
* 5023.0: 0.152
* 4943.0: 0.142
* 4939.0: 0.149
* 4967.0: 0.144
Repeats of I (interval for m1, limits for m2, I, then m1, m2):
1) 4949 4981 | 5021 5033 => 1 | -3.9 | 0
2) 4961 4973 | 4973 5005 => 16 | -2.5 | -6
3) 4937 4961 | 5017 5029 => -9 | -4.6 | 2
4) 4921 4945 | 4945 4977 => 24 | 6.5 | 4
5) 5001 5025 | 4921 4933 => 9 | 1.0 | 9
